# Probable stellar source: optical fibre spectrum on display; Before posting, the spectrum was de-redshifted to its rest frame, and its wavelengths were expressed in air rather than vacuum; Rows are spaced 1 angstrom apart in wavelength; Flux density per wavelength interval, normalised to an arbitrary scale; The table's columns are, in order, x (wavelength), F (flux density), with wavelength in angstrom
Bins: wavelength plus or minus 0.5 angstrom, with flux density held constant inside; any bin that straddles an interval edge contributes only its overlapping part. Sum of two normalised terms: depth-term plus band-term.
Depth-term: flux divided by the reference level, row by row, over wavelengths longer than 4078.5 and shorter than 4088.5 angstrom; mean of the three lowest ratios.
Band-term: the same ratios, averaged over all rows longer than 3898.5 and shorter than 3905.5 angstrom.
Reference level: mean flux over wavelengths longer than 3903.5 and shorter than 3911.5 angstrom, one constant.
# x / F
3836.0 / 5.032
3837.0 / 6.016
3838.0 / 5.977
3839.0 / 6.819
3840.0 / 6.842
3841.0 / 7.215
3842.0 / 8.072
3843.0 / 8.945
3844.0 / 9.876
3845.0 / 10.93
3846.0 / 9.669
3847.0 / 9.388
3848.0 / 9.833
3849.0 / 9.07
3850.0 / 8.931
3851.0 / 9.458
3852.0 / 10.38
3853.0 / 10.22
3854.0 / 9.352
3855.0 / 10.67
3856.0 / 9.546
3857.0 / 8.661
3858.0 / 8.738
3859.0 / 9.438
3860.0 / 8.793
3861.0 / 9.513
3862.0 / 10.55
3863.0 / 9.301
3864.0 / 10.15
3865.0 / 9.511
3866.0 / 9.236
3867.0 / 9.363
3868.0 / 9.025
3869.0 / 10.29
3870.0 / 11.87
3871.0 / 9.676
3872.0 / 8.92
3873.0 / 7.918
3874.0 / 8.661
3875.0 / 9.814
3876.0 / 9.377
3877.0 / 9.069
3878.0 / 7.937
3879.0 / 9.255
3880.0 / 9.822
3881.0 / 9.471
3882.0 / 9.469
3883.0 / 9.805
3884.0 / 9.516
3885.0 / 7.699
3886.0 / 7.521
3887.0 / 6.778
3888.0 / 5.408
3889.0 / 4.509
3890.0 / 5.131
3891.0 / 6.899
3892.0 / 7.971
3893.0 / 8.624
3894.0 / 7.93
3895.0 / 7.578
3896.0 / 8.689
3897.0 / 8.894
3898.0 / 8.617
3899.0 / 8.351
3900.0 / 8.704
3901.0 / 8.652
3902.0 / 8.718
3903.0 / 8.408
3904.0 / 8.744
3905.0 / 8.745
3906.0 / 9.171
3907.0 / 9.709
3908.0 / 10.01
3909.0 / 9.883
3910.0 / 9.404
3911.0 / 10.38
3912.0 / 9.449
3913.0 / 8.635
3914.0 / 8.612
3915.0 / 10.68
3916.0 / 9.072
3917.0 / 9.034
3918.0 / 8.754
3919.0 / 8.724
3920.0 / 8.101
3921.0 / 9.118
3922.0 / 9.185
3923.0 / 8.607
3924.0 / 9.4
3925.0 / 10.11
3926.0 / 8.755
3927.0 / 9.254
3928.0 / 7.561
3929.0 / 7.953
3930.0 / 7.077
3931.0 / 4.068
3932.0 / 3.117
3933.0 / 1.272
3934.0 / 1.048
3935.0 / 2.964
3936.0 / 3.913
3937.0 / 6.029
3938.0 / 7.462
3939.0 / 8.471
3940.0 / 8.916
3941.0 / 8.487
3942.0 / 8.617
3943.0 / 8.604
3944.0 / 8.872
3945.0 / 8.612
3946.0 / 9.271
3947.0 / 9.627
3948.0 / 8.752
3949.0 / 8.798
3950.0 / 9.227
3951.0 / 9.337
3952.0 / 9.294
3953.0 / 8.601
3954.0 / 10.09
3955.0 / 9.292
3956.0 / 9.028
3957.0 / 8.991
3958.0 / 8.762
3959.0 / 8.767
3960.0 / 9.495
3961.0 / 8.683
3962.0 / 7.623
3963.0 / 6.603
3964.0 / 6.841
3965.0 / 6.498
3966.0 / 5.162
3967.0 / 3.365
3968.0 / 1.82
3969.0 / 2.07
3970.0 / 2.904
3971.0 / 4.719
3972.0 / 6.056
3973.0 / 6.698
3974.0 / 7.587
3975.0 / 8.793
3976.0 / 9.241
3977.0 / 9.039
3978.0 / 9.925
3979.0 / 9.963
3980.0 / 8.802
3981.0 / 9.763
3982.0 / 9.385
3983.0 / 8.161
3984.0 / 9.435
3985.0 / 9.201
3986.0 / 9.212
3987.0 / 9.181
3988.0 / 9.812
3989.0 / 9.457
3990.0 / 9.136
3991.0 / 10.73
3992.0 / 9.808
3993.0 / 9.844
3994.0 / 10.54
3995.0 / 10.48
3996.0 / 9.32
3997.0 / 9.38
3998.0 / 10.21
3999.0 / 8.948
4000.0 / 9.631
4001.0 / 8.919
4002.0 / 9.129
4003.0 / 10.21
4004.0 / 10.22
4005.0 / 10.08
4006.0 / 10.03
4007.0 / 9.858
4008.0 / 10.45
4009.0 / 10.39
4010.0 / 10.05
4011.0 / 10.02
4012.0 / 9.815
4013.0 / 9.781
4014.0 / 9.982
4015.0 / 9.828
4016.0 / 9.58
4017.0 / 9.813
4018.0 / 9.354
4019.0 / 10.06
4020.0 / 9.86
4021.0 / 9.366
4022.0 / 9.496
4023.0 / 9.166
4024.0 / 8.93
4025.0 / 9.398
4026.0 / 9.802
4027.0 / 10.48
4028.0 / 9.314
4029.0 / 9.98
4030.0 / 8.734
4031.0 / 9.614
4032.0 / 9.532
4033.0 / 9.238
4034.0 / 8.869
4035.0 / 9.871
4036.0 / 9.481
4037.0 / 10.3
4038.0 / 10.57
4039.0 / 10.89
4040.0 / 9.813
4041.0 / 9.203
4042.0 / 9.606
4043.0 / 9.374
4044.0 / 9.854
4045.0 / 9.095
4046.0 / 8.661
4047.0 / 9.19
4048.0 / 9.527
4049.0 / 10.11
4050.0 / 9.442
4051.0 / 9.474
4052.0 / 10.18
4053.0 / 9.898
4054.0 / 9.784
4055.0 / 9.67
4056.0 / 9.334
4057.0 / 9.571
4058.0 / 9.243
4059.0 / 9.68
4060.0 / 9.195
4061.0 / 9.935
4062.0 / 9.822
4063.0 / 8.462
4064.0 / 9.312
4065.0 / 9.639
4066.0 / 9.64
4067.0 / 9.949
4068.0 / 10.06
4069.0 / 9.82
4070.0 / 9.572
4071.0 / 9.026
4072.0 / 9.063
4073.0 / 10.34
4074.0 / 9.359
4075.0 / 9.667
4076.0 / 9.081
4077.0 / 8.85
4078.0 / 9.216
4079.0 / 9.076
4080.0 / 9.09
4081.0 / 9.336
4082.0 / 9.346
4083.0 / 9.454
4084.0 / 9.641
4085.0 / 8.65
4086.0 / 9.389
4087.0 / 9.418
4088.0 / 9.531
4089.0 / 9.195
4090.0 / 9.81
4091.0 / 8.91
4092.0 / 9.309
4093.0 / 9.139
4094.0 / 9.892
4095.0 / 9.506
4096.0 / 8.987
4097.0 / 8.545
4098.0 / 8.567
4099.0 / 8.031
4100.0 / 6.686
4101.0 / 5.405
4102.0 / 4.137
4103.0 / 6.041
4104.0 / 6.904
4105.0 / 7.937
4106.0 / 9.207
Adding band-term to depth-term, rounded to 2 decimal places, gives 1.85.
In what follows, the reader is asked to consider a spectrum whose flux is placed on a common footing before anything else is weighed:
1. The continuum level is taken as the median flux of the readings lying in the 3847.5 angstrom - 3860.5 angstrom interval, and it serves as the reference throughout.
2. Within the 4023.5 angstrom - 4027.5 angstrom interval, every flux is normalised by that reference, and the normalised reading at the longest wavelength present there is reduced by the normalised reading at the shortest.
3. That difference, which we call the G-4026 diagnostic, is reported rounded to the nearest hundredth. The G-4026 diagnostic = 0.16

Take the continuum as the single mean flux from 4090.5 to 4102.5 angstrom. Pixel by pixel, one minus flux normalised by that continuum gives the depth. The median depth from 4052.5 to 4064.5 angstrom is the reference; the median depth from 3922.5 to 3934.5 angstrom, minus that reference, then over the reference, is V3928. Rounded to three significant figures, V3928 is -1.22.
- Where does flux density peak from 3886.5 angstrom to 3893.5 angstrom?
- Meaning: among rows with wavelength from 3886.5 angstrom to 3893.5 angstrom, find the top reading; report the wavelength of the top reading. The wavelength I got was 3893.0 angstrom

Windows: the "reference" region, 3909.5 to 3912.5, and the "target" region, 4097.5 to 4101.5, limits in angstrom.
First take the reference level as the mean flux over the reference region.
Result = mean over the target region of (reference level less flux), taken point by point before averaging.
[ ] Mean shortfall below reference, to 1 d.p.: 2.6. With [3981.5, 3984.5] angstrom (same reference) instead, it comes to 0.8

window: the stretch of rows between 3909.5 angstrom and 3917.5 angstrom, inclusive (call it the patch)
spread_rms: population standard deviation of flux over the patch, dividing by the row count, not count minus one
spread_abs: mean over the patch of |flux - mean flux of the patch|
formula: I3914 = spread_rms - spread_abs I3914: 0.14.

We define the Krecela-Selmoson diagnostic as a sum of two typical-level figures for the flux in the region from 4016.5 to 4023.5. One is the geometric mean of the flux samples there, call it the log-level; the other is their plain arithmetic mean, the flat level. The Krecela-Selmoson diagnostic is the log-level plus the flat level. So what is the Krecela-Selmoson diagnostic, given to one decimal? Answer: 19.2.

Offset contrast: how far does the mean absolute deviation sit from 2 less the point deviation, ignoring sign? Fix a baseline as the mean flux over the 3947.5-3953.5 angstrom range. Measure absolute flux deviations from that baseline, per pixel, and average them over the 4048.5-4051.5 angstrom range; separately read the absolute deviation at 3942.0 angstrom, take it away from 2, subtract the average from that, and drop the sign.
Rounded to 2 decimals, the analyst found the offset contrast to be 0.94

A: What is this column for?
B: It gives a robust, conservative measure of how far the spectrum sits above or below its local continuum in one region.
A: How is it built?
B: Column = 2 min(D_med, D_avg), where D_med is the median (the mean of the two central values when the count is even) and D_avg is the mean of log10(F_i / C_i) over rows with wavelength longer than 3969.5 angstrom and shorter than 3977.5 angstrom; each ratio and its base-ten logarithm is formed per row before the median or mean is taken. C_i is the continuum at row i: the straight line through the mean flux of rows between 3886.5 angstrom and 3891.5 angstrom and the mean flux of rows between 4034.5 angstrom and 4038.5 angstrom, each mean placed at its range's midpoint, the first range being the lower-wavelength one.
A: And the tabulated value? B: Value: -0.21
